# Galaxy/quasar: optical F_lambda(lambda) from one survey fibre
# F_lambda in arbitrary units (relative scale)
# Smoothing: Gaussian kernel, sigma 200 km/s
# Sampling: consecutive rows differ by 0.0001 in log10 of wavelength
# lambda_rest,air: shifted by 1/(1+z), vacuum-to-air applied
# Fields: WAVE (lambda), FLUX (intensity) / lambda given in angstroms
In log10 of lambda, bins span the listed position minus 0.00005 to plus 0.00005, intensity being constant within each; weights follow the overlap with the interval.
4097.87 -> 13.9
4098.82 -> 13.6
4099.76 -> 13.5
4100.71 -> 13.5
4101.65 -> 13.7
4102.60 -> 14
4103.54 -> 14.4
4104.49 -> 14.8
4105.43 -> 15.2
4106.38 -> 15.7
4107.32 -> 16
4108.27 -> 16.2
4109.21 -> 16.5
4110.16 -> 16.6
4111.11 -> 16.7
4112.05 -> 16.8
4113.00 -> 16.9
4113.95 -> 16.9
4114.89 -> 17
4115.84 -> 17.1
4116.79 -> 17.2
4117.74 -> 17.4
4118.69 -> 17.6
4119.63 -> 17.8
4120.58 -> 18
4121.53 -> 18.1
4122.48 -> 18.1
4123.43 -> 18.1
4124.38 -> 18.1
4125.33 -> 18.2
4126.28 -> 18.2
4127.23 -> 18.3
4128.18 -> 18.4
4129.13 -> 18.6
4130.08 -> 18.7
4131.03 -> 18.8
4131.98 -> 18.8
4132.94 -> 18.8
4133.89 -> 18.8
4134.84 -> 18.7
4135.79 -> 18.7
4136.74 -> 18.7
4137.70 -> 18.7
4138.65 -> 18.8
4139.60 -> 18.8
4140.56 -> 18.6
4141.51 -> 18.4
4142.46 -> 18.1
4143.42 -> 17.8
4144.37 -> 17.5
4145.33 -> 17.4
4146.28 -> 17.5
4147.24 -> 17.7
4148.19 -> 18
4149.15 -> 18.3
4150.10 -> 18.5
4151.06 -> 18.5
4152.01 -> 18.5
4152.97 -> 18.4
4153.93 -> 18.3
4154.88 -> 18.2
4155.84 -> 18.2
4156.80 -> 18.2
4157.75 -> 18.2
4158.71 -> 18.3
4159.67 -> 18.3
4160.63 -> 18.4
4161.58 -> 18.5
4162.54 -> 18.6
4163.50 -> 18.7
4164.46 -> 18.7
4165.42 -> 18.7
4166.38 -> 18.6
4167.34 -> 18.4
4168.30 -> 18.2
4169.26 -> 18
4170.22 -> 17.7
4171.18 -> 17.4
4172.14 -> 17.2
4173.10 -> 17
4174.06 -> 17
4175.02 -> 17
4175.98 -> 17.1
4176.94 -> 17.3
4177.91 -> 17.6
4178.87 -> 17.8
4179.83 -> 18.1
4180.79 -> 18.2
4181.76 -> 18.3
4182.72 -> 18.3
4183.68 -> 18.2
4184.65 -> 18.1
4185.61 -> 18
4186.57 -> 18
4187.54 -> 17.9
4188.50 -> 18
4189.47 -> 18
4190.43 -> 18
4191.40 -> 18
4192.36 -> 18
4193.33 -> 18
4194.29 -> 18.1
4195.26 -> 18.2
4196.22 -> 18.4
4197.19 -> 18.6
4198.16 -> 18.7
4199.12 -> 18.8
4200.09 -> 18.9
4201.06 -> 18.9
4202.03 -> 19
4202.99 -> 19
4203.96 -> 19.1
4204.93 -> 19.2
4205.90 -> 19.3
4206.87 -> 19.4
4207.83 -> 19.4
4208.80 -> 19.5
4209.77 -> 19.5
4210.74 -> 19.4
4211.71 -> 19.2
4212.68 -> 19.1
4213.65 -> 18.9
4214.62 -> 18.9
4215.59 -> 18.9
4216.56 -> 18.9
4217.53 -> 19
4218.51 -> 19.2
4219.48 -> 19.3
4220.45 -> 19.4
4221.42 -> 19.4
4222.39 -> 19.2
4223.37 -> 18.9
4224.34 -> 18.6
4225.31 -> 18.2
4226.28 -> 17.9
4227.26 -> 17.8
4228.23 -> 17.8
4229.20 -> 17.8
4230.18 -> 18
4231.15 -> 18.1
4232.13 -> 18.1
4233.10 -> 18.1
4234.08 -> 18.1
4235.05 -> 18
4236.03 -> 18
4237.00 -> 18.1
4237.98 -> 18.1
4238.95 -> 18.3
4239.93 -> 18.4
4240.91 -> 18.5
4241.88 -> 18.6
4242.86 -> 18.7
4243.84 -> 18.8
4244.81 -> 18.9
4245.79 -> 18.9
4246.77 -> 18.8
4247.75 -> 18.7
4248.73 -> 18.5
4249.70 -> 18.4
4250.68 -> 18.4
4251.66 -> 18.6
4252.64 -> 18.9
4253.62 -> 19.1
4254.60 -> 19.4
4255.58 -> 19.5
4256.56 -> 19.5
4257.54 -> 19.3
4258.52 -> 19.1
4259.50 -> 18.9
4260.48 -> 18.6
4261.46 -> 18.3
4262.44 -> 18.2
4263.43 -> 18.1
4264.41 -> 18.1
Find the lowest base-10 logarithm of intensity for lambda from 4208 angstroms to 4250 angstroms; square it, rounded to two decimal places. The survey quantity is 1.56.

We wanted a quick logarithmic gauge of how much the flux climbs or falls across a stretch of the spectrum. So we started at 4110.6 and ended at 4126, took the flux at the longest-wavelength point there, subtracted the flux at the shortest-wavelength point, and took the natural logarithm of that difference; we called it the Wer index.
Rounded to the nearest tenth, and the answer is 0.4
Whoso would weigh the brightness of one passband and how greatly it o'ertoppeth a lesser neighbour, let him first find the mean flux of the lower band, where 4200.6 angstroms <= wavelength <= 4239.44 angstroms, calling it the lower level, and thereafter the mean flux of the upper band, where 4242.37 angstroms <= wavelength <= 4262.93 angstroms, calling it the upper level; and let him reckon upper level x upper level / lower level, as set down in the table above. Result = 18.9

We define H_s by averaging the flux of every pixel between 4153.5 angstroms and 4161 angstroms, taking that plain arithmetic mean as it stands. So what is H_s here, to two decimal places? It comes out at 18.26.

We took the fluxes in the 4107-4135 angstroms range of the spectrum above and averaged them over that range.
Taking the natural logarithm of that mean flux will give 2.87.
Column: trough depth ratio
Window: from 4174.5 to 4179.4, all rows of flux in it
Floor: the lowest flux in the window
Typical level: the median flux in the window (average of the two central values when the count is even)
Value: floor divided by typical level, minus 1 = -0.017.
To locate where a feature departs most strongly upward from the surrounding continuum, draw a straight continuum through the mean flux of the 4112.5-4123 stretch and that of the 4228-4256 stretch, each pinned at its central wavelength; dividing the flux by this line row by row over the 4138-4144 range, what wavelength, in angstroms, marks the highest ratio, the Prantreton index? 4138.65 angstroms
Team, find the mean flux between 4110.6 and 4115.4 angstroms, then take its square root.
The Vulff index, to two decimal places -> 4.11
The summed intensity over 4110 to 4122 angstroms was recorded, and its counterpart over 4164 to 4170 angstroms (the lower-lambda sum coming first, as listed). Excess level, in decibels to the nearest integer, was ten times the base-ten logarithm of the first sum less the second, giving 21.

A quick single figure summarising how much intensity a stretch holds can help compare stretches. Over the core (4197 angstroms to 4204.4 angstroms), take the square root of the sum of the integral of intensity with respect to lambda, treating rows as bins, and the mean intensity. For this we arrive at 13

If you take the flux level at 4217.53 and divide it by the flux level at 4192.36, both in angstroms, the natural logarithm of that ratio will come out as 0.05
